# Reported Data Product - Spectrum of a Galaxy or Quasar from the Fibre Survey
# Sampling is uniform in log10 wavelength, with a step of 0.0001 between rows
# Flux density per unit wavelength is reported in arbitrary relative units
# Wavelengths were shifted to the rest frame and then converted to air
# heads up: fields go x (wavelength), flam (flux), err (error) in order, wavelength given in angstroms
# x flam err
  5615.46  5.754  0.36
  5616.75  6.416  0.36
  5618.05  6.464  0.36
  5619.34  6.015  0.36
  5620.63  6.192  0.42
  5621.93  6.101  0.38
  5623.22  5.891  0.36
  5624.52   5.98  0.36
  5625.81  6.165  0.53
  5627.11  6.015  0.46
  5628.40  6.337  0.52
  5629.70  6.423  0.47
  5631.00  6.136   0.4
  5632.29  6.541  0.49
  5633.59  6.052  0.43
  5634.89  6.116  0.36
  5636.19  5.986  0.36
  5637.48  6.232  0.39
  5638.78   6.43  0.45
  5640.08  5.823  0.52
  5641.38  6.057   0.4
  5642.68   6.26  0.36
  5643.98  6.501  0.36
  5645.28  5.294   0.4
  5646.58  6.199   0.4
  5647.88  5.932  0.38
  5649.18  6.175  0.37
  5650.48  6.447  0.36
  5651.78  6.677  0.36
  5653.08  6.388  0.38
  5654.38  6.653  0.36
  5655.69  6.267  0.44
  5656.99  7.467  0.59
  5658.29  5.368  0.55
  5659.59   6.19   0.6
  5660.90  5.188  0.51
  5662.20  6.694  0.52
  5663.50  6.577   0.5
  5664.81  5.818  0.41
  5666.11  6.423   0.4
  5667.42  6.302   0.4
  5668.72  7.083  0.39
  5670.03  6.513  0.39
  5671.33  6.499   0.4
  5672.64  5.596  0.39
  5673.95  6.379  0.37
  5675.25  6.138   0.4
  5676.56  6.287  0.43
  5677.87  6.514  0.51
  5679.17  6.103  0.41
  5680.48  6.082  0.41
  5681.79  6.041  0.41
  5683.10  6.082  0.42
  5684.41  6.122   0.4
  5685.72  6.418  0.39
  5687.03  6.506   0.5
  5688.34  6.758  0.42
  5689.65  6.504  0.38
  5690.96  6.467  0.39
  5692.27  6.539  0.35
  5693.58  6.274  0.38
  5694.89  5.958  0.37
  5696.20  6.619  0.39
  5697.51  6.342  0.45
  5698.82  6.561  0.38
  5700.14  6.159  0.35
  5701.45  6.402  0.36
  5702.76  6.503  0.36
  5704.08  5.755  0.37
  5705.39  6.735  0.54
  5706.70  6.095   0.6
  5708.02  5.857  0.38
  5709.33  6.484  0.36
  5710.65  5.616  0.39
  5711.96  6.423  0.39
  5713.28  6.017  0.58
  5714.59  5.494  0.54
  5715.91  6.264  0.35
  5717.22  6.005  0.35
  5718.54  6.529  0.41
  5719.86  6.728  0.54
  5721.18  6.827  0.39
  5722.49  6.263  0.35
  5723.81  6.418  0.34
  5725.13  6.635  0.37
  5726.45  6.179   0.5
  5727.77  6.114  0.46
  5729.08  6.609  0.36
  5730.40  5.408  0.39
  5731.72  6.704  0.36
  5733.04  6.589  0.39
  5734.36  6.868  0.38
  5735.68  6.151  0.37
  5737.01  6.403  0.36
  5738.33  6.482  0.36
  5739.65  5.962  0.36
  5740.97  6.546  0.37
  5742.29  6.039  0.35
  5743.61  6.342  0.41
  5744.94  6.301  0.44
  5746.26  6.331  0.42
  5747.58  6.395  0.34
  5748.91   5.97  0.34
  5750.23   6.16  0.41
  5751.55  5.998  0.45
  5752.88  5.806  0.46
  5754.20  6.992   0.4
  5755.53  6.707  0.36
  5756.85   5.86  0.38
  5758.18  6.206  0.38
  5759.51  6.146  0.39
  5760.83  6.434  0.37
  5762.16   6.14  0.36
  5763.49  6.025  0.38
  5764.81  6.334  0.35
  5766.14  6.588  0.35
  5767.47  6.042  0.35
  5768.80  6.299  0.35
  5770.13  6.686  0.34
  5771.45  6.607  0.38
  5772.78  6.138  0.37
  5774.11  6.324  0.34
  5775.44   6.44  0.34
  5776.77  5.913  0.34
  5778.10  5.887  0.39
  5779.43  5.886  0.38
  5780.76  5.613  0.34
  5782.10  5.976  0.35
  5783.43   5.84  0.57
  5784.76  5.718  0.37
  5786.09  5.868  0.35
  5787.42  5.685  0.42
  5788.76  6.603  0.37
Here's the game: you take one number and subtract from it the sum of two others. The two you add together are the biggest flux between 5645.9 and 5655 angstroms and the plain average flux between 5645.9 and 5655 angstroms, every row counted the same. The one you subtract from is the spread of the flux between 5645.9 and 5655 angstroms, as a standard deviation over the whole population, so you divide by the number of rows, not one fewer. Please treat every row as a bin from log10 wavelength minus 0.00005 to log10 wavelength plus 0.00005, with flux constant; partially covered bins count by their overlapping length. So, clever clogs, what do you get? -12.78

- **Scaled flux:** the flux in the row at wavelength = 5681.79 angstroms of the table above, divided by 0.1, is 60.4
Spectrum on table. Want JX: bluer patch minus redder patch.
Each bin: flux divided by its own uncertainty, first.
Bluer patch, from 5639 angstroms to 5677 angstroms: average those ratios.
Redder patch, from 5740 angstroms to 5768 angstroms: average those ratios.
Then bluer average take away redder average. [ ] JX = -1.4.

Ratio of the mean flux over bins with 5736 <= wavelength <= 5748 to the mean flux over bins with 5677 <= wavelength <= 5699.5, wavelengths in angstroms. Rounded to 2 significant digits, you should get 0.99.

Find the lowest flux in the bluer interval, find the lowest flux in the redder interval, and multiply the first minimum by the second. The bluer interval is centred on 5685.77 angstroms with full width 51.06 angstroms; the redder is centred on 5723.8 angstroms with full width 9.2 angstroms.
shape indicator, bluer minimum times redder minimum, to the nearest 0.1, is 31.7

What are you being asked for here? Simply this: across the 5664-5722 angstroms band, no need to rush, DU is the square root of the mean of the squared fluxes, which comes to 6.301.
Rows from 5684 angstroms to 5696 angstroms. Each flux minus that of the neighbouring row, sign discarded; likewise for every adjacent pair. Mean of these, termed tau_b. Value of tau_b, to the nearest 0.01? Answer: 0.20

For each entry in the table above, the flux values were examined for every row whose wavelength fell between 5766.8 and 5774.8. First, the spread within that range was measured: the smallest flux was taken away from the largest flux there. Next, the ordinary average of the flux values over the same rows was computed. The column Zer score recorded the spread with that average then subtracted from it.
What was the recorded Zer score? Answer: -5.71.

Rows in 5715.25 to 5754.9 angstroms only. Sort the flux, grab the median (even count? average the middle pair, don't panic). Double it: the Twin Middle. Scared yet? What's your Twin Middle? 12.67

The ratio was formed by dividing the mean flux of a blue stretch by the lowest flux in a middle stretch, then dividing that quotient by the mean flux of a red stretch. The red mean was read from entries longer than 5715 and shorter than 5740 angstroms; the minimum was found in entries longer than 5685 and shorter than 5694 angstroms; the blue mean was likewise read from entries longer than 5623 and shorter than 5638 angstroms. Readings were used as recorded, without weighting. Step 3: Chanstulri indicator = 0.154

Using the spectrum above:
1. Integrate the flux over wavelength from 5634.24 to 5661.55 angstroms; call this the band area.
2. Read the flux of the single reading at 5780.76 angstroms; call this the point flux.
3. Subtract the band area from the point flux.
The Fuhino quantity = -163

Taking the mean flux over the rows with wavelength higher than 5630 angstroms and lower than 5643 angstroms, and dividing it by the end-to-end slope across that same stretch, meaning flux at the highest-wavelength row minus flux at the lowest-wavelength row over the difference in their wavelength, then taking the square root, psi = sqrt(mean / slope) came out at 24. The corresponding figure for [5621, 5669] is 17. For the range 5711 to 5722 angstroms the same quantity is 12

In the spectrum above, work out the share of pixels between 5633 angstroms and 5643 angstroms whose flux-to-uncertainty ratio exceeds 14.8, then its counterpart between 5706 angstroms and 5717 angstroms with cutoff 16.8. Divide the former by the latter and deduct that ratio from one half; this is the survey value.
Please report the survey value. -2.0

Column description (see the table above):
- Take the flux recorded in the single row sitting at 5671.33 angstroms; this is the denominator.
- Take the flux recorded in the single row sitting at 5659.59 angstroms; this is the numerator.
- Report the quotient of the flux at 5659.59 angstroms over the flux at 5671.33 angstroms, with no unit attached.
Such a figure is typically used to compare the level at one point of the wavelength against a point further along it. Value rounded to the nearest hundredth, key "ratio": 0.95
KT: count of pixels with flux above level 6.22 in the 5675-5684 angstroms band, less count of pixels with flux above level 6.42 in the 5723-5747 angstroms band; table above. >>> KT -5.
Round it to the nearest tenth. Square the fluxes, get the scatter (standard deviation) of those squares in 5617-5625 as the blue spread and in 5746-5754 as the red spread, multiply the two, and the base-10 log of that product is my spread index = 0.8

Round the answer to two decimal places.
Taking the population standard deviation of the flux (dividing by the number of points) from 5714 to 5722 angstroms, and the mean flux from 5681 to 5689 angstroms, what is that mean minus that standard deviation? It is 5.86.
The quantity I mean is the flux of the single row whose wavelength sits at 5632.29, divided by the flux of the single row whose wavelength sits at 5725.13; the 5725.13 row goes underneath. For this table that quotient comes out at 0.99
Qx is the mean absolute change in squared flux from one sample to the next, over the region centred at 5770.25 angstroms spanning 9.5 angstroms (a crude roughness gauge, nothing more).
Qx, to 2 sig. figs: 4.1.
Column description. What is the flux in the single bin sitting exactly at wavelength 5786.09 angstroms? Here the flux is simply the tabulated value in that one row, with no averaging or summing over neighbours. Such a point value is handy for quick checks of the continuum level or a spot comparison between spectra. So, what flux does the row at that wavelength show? 5.868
